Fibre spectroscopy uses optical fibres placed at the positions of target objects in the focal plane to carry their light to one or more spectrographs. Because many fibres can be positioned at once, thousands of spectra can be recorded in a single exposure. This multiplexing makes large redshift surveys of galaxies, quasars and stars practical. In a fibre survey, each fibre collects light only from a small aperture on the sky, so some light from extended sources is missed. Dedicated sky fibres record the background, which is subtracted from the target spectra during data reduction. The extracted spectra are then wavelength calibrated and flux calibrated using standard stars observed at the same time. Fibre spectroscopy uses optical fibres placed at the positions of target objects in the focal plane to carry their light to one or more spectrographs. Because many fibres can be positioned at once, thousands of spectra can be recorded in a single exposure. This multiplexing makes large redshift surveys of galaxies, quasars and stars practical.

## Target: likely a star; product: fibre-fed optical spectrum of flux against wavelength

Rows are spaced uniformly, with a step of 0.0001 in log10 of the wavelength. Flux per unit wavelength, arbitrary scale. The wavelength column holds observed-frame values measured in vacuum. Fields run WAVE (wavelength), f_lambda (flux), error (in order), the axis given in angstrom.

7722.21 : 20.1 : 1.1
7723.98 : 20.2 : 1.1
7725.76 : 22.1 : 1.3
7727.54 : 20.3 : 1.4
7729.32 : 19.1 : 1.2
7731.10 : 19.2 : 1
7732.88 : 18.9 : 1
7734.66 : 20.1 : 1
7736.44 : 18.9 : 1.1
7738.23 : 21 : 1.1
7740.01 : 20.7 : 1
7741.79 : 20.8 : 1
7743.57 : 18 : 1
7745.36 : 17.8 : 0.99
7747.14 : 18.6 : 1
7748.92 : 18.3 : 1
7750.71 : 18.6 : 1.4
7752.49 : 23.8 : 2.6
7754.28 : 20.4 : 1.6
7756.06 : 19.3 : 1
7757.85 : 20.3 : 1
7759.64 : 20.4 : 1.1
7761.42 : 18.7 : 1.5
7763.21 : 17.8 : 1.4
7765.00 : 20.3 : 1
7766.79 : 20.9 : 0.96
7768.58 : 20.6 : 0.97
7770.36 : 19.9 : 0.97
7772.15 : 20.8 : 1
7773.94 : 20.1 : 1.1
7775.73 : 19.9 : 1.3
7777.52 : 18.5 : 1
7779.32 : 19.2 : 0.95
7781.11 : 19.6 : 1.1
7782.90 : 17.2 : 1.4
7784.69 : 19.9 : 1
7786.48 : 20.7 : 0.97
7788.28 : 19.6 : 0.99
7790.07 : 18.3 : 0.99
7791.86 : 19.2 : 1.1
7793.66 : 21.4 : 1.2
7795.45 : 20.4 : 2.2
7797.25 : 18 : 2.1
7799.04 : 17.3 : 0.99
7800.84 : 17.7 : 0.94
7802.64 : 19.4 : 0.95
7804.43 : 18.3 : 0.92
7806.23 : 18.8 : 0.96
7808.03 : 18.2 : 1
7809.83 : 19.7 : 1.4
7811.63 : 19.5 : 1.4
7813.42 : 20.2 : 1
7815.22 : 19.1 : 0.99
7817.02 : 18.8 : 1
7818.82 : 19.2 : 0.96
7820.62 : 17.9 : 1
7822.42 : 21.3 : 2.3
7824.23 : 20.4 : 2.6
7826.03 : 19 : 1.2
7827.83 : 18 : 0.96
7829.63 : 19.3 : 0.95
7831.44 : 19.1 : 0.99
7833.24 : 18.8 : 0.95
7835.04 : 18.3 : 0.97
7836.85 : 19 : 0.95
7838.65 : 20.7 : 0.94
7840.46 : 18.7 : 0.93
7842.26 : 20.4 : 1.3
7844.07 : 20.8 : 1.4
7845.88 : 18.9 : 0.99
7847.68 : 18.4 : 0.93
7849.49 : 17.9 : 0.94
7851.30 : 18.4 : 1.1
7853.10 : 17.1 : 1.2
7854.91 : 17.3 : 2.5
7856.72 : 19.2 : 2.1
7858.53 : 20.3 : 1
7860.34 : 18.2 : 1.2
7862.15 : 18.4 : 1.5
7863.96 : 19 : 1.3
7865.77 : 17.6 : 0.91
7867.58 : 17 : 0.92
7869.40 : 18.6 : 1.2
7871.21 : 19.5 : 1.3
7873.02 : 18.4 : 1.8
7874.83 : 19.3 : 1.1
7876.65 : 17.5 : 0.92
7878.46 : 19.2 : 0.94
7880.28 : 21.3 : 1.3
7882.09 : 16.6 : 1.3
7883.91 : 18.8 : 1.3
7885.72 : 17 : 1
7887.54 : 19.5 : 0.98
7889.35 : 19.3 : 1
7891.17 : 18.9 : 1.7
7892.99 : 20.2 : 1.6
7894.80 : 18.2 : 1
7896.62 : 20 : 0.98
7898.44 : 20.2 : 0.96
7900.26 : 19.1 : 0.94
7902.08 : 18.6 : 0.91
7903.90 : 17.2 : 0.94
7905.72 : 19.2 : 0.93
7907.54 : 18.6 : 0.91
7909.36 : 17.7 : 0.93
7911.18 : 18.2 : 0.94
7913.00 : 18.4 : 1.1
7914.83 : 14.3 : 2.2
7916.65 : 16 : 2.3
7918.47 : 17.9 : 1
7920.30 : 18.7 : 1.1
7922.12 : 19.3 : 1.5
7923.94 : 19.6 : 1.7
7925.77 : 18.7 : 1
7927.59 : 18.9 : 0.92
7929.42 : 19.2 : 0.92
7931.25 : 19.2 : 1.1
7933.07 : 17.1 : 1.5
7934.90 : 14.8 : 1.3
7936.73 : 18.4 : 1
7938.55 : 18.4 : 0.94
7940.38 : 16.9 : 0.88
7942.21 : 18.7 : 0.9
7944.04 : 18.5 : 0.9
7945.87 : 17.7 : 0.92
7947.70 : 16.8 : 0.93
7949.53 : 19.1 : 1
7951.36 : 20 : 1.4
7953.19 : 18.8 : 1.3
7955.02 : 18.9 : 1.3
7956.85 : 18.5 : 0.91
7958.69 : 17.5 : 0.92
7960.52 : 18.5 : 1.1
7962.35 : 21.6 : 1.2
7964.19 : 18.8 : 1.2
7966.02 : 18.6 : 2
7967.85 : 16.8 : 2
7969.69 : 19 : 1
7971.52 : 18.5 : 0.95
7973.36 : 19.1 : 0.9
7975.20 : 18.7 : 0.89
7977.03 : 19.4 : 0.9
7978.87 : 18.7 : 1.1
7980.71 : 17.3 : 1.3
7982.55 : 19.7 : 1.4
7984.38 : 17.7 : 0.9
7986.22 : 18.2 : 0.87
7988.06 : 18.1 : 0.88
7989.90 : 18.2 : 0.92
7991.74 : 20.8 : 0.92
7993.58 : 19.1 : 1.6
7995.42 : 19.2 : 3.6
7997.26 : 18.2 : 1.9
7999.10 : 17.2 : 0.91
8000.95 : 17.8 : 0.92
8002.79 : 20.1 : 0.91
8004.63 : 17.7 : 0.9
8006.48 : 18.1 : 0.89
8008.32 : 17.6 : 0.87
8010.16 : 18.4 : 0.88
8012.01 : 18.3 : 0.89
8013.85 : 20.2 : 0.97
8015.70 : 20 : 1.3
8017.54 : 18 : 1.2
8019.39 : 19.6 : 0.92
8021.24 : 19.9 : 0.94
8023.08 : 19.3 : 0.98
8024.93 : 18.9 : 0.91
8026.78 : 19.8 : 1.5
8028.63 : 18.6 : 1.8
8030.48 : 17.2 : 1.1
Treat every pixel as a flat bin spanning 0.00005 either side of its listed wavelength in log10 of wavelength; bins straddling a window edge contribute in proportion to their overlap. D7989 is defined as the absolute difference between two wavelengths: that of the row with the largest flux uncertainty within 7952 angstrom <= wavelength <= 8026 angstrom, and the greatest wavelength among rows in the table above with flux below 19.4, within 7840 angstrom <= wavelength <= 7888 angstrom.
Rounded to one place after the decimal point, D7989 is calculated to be 109.7 angstrom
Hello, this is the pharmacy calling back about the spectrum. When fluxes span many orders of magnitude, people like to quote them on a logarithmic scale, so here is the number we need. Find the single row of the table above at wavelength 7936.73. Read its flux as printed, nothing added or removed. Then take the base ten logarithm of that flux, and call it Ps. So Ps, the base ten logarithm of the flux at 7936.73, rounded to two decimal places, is 1.26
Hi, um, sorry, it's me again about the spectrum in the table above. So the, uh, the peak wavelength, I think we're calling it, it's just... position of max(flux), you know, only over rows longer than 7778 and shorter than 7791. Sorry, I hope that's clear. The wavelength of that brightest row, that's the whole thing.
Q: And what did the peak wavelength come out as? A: 7786.48 angstrom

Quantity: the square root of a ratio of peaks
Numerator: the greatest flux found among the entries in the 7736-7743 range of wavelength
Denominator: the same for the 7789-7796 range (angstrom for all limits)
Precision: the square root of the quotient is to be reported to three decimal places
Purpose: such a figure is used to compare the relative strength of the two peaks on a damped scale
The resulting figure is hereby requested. 0.991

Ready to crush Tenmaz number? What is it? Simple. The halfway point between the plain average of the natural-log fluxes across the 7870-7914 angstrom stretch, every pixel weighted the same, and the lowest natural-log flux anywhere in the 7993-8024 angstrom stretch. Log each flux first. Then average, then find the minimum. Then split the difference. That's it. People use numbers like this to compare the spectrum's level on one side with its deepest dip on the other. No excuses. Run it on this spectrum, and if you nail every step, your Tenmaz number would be 2.888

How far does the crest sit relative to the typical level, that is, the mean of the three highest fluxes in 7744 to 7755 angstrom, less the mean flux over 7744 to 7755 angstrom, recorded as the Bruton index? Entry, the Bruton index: 1.4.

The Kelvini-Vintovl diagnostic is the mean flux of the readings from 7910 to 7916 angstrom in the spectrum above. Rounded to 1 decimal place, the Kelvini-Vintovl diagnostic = 17.0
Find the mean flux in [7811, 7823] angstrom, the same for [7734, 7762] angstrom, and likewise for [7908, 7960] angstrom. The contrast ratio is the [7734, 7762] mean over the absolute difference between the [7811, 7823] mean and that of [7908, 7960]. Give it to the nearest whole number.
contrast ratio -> 15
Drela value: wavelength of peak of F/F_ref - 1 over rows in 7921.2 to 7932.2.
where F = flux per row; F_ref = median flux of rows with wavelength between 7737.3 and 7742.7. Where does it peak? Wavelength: 7923.94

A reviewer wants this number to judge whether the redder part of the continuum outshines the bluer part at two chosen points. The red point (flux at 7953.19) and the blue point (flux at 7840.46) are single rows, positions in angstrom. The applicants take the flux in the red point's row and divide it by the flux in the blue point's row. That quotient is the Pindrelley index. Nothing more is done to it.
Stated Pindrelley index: 1.01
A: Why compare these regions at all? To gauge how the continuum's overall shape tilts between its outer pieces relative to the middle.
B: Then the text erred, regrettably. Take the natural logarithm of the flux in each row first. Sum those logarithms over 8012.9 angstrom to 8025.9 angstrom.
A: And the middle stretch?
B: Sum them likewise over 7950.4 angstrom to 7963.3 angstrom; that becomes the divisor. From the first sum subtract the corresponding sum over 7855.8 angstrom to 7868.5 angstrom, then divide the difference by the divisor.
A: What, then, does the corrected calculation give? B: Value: 0.016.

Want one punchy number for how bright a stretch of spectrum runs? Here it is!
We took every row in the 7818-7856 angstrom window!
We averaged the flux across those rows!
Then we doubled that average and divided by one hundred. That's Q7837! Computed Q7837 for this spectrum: 0.380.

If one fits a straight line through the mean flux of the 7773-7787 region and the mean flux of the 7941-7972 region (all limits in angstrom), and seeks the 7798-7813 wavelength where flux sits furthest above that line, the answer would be 7809.83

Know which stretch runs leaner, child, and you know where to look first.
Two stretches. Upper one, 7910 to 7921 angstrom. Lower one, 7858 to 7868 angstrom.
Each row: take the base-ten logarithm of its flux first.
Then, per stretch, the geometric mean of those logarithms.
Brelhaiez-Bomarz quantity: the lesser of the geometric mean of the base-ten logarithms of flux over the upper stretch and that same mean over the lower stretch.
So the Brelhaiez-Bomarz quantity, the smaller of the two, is 1.23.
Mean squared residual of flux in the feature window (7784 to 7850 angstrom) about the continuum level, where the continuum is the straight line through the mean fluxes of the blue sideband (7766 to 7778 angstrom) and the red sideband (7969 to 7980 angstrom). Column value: 1.5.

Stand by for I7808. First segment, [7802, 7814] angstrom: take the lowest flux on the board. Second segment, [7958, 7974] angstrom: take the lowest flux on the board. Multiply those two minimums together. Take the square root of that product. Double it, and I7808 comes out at 35.0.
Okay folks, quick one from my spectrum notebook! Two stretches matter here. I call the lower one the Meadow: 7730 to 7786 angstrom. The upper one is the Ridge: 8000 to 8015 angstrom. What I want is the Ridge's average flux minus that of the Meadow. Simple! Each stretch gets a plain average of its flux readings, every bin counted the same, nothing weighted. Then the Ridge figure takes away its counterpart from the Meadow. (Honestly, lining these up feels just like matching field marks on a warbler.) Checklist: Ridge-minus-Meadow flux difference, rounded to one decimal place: -1.1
